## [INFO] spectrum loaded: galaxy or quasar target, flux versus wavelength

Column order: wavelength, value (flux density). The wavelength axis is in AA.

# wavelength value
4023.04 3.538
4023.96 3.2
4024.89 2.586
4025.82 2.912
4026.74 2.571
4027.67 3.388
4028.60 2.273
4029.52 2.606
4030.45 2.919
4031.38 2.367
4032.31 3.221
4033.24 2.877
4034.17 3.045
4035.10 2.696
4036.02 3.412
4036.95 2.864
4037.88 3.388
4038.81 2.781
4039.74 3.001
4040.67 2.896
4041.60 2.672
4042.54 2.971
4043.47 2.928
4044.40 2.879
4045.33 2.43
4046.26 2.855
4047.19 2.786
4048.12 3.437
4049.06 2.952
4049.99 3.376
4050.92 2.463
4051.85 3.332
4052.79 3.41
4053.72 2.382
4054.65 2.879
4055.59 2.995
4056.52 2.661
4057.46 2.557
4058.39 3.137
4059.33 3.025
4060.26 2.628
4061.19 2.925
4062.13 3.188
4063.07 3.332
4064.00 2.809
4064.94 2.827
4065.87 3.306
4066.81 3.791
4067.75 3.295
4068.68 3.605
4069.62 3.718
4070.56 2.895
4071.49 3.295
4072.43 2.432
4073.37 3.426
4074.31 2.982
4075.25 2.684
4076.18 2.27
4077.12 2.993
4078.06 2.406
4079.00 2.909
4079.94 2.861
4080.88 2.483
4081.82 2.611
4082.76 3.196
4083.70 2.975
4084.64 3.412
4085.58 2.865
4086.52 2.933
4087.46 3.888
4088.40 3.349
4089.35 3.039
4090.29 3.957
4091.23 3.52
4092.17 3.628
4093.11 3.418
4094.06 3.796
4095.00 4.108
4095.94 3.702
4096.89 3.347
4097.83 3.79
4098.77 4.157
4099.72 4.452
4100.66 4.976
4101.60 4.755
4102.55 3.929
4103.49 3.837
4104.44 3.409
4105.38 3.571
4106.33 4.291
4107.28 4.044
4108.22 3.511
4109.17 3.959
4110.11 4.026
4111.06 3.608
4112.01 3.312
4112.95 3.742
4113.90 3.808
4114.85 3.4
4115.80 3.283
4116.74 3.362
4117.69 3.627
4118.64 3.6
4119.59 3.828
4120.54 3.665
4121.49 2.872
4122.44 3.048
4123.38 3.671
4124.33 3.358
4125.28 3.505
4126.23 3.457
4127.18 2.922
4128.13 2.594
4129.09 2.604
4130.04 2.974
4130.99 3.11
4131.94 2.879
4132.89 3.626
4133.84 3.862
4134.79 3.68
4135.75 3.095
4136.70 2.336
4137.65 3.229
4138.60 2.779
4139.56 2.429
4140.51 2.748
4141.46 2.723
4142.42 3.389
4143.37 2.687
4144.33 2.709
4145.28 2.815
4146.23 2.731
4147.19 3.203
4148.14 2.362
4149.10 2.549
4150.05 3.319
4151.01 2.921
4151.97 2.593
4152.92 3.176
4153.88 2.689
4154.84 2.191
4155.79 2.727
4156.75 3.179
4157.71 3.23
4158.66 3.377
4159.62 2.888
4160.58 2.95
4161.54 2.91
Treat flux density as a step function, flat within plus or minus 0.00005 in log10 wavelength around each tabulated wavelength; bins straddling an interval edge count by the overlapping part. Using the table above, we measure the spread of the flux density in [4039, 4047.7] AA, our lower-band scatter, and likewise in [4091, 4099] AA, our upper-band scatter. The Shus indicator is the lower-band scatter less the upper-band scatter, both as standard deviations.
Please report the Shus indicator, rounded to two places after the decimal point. -0.10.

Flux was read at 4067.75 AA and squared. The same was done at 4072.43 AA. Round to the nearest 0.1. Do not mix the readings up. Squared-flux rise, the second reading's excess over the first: -4.9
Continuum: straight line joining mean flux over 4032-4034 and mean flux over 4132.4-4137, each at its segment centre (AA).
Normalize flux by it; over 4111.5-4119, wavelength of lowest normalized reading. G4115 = 4115.80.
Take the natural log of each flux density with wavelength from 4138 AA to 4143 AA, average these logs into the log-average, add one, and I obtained 2.03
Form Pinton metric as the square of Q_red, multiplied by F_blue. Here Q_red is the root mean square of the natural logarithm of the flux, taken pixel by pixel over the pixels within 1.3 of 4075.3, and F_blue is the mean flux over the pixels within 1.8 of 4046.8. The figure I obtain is 2.7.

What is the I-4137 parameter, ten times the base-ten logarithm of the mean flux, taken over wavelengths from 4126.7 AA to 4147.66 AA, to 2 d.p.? 4.71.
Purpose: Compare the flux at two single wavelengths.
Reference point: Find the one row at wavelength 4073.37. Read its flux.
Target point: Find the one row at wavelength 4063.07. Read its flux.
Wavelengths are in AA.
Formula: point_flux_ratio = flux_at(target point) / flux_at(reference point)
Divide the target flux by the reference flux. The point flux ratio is 0.97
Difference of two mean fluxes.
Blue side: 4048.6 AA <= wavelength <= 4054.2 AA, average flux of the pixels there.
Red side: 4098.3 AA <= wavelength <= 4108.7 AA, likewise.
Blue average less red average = -1.1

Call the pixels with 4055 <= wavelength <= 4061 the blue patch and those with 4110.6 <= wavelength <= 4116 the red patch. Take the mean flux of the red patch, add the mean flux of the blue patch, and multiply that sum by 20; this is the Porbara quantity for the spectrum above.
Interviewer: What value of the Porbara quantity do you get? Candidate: 127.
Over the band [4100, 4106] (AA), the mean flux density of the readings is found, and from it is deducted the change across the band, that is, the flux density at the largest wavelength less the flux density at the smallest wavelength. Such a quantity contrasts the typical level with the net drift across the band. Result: 5.5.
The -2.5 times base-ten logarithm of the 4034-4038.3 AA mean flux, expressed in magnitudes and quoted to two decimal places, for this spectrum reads -1.22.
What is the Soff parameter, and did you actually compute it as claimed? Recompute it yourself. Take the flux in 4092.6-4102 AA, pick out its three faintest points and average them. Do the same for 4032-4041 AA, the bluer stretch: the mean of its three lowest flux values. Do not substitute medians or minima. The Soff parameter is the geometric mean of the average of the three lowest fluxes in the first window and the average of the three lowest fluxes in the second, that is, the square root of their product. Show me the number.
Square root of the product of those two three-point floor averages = 3.11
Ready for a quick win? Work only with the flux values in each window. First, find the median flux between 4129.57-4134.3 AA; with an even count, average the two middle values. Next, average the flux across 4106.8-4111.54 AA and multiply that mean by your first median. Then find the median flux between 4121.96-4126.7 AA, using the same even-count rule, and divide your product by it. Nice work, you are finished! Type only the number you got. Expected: 3.4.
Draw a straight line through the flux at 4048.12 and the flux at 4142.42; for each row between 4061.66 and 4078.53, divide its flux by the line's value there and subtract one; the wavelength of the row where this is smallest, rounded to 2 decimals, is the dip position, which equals 4076.18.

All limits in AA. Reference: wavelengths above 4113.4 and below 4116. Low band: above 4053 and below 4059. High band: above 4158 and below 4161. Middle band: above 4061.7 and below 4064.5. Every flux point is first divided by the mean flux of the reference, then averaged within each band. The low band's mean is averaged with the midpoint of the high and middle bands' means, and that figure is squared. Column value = 0.70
